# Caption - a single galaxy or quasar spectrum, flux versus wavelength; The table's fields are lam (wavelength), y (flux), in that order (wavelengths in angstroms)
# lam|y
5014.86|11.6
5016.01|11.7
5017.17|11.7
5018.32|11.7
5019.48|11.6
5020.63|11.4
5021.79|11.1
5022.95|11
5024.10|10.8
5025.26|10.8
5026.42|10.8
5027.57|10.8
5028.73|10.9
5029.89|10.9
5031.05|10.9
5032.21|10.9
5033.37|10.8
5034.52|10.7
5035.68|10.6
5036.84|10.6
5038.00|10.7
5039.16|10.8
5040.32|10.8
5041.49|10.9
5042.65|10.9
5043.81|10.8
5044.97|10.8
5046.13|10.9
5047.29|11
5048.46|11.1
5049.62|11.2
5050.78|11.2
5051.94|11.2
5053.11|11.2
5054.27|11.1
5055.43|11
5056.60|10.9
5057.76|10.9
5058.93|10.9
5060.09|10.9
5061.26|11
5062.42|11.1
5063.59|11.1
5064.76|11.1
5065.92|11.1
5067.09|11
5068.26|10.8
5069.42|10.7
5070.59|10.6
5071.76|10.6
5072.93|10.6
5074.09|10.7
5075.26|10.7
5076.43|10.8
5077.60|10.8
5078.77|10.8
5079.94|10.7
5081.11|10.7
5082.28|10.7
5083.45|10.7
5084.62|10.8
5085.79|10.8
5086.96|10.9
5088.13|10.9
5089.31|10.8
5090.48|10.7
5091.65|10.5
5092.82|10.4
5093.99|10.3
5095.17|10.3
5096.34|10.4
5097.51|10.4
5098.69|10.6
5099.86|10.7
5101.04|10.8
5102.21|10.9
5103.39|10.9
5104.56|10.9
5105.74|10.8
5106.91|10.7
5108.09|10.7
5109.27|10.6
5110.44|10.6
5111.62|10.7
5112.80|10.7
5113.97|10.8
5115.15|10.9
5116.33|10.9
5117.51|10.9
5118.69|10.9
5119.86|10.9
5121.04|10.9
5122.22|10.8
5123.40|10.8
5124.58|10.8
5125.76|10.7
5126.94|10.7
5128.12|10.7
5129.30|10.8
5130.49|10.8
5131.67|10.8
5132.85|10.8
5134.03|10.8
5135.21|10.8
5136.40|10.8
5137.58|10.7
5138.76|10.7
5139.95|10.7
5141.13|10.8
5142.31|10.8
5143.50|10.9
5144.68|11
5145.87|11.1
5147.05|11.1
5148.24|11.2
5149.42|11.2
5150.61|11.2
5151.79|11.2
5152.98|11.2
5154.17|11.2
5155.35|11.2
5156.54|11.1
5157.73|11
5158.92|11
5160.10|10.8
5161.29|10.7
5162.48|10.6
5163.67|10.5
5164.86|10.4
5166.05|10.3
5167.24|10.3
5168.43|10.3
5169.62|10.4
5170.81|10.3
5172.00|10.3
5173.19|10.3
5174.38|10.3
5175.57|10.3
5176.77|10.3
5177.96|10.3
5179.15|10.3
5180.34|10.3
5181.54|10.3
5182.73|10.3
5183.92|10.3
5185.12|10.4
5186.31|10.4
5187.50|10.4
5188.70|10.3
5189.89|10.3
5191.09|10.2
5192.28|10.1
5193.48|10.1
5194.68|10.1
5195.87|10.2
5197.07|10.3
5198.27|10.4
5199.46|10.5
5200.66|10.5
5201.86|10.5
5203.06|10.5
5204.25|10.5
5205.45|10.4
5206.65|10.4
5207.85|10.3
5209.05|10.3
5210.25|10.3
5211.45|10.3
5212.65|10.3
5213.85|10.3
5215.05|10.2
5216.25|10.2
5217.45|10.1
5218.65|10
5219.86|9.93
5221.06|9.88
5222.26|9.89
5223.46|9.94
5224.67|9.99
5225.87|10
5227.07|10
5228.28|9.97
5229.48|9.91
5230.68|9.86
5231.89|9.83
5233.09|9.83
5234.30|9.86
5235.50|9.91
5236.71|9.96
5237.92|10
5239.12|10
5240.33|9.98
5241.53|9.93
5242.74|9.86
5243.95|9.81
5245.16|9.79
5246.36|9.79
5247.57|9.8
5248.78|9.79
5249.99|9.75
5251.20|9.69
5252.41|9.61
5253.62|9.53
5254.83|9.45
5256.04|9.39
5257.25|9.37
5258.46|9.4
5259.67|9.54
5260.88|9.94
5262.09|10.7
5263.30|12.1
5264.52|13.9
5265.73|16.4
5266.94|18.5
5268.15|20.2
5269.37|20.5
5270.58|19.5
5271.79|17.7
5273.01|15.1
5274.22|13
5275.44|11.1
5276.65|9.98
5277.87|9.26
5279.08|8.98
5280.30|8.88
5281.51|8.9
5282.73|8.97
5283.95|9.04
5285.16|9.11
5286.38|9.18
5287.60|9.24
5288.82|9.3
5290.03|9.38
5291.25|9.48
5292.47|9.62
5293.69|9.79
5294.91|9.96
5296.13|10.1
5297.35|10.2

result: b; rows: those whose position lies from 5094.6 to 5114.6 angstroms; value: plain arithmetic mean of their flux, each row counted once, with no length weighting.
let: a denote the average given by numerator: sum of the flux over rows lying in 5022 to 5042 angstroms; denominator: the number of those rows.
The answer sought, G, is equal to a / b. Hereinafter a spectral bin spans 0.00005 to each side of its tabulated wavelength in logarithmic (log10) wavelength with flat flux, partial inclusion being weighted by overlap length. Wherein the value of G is 1.01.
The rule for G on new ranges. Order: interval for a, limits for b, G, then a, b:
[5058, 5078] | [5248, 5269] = 0.94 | 10.9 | 11.6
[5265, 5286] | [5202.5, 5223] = 1.30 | 13.2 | 10.2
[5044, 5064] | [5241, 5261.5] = 1.14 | 11.0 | 9.7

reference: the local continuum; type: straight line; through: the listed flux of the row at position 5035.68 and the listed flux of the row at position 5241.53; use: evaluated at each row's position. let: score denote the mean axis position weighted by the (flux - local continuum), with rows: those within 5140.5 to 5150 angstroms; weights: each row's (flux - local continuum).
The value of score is 5145.8 angstroms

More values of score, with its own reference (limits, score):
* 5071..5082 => 5077.1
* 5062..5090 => 5075.0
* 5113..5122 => 5117.6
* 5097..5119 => 5109.5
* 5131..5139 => 5135.1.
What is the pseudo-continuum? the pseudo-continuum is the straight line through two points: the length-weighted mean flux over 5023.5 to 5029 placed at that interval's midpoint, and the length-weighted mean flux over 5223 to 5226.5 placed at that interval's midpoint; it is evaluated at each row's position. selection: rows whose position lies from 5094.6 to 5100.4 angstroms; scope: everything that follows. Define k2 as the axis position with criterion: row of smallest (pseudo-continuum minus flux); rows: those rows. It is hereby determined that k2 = 5099.86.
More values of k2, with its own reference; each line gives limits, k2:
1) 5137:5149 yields 5148.24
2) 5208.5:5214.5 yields 5213.85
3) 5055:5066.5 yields 5065.92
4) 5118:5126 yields 5121.04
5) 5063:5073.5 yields 5065.92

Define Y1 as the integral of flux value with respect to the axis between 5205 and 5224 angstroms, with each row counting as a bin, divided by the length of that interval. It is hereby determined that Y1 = 10.2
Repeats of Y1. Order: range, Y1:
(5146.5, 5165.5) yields 11.0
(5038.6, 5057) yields 11.0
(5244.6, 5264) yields 9.9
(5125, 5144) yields 10.8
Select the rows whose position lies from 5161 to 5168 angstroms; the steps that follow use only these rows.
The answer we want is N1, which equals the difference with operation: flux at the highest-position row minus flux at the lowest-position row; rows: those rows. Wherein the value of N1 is -0.40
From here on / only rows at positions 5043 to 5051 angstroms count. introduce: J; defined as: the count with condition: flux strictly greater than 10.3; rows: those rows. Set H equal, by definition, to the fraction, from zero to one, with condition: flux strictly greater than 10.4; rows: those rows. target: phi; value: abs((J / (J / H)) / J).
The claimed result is 0.143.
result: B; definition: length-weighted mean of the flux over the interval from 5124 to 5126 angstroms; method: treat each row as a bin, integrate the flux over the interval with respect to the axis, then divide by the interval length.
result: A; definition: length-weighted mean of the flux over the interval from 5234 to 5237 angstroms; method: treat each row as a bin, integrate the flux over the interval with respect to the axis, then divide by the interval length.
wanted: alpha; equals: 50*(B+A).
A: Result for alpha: 1034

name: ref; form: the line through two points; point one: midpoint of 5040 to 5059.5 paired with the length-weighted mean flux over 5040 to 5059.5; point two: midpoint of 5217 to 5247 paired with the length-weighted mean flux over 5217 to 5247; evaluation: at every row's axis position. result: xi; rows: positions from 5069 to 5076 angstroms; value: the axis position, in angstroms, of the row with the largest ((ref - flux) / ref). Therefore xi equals 5070.59 angstroms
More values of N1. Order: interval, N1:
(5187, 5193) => -0.30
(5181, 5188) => 0.10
